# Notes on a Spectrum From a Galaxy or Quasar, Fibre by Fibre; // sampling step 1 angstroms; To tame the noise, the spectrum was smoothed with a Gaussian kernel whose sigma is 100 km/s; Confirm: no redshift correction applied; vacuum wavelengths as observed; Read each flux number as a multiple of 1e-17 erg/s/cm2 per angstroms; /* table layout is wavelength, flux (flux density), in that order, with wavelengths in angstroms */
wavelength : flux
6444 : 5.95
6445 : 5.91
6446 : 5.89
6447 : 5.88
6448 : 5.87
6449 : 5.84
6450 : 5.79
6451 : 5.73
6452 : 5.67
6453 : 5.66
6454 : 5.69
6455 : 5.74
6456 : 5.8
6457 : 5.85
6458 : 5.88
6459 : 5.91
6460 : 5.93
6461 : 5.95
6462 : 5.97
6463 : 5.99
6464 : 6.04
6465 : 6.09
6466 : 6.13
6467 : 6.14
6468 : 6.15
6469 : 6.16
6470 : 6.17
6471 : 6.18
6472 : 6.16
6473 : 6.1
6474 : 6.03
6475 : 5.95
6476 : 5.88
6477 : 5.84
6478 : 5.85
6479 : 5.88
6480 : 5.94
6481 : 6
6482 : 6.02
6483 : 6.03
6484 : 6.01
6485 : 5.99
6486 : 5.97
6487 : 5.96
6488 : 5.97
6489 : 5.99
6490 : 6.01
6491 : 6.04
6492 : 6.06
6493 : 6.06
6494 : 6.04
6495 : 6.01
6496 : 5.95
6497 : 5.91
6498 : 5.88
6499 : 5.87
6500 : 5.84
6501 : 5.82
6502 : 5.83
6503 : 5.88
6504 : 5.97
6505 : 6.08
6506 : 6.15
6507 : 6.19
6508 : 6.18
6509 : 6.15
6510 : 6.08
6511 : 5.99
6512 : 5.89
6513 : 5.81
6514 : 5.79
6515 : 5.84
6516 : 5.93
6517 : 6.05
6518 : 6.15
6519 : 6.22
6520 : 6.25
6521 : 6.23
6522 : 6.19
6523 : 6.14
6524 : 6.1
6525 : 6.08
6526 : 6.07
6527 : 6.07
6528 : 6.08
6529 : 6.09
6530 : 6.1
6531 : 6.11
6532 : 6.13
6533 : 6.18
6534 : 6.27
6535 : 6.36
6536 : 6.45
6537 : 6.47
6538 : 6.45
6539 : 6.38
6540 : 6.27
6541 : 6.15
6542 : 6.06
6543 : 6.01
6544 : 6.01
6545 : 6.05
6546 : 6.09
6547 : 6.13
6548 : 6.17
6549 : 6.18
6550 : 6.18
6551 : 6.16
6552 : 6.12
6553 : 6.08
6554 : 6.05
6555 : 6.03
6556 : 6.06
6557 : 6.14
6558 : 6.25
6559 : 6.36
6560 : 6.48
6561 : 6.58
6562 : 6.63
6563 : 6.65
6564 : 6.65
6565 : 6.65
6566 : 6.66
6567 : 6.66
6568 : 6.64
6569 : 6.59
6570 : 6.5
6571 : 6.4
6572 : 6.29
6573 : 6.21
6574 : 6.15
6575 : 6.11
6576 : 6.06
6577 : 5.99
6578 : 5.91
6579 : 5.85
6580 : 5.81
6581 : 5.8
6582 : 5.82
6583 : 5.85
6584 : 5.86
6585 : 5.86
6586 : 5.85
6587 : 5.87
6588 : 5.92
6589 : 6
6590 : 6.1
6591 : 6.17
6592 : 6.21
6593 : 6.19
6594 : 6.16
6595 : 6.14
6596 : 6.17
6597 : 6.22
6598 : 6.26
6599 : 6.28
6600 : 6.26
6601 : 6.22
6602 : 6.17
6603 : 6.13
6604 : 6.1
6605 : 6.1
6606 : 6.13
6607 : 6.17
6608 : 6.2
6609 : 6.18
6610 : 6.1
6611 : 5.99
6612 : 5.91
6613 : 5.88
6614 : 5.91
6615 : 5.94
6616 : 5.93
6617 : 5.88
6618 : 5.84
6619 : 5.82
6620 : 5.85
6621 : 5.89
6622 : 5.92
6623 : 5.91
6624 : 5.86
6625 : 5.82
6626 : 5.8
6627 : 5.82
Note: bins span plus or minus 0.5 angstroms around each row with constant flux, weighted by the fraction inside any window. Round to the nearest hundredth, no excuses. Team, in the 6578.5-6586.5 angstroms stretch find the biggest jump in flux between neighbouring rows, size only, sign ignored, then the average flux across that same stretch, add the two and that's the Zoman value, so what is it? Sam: 5.88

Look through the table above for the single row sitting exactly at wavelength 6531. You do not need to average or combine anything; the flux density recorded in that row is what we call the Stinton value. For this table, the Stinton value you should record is 6.11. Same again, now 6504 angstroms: 5.97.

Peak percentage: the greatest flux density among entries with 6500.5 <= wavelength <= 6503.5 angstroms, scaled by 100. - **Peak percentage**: 588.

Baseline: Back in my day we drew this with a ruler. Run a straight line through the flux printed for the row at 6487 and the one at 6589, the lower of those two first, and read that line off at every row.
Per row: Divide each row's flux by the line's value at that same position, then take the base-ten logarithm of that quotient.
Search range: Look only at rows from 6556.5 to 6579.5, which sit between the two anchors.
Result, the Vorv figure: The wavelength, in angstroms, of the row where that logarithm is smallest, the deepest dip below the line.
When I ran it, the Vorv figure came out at 6579 angstroms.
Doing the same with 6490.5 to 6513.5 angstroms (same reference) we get 6513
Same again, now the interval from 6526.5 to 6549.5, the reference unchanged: 6544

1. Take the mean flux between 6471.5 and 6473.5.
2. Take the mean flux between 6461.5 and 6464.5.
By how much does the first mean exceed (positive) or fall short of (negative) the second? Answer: 0.13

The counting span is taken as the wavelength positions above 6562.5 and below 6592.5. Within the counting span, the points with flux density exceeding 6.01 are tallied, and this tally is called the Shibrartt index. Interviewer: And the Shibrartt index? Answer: 17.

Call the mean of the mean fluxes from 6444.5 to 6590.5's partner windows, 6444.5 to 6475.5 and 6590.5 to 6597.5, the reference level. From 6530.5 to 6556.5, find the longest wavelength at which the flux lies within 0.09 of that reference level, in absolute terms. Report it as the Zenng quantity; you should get 6556 angstroms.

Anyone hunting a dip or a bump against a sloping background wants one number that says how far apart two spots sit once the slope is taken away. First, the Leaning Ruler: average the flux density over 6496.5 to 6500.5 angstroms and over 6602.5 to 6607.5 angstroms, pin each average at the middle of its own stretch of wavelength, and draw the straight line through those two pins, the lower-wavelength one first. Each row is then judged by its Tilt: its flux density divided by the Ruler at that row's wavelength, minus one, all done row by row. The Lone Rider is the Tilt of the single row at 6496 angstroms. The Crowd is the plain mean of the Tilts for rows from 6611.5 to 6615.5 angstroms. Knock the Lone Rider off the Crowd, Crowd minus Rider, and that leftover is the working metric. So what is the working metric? -0.052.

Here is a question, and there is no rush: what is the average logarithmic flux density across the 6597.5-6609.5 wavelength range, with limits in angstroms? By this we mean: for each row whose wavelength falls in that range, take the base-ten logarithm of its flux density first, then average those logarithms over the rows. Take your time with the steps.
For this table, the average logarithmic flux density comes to 0.791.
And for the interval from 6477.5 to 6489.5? 0.776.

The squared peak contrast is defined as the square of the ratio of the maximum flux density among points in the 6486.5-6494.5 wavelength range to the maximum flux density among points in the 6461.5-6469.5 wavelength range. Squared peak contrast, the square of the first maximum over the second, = 0.97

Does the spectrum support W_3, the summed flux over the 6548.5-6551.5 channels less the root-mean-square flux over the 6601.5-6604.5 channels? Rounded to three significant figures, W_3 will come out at 12.4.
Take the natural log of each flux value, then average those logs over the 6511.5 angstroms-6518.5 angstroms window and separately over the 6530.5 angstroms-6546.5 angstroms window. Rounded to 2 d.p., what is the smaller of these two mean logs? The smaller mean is 1.78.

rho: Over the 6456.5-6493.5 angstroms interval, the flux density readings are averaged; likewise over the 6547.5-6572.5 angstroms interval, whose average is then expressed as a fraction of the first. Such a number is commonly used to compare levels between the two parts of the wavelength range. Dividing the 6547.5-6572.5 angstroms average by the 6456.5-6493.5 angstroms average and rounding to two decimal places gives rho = 1.06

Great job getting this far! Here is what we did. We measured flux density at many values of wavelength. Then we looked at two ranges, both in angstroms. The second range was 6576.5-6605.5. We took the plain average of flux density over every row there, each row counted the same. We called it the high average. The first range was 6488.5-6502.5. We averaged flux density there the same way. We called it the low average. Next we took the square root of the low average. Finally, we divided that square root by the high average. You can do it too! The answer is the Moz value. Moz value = 0.404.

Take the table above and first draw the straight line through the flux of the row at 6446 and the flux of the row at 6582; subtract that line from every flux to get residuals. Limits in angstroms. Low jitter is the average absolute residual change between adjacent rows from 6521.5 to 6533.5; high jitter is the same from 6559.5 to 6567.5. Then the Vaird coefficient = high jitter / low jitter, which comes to 1.25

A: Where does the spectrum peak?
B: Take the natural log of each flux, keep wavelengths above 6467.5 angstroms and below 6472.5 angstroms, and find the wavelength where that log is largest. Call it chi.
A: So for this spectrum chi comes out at 6471 angstroms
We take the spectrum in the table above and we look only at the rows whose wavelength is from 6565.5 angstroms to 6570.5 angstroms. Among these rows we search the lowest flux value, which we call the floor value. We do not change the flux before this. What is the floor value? 6.5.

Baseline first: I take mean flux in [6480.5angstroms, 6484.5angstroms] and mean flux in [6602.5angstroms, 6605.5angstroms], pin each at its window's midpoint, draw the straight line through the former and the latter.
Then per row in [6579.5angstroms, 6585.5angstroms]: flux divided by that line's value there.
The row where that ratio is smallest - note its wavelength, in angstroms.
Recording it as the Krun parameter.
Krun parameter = 6581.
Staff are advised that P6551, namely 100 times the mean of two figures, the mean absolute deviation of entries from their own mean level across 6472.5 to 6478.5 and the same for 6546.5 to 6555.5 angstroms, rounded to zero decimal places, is 7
